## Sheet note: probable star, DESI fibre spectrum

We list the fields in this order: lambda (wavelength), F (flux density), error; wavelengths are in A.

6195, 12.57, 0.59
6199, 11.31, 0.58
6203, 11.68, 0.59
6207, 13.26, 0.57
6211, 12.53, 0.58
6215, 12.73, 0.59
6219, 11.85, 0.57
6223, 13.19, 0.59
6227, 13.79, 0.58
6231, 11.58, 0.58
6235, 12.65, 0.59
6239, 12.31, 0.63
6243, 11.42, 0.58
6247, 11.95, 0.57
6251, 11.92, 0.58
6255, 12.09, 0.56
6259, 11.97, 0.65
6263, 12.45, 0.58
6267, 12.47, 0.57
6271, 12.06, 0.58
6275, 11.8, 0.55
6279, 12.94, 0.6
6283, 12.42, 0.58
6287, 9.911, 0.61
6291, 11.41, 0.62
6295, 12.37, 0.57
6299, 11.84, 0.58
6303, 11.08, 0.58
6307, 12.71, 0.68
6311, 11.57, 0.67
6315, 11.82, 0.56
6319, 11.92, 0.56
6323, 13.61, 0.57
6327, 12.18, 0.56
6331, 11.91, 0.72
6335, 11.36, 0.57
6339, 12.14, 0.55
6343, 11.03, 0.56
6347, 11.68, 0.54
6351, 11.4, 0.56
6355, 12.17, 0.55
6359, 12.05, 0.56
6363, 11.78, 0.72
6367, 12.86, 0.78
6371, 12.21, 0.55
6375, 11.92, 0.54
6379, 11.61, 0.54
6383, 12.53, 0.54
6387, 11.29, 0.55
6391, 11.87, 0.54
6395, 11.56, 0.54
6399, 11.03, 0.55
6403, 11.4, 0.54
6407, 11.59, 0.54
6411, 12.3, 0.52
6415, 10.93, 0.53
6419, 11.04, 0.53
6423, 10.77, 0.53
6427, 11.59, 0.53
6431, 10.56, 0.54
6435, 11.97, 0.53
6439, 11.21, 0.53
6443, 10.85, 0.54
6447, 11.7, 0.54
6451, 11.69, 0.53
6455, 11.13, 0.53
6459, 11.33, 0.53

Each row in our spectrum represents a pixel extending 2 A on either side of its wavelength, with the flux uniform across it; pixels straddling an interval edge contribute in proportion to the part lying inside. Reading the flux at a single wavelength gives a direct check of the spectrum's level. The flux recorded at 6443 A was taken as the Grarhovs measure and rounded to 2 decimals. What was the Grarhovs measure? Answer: 10.85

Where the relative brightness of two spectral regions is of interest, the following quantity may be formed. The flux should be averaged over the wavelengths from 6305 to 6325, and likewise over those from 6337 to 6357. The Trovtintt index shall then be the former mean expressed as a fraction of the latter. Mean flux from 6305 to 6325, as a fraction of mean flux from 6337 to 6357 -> 1.05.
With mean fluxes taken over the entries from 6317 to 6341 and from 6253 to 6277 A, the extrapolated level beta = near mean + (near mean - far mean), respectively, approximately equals 12.2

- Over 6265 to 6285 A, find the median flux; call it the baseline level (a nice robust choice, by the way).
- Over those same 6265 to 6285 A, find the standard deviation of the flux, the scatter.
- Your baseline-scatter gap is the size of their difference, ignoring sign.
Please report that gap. 12.0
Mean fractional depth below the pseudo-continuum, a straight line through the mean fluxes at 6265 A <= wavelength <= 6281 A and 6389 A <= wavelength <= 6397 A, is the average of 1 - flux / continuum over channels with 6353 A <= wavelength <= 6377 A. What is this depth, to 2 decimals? -0.03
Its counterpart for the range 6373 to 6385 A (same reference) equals -0.02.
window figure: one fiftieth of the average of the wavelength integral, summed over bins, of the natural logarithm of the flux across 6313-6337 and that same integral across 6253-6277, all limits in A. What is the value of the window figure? 1.2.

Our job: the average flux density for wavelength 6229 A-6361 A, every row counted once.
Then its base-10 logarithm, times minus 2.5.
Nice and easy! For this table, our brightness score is -2.69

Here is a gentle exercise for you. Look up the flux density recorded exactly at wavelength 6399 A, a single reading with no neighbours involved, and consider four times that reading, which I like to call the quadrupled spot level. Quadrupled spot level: 44.1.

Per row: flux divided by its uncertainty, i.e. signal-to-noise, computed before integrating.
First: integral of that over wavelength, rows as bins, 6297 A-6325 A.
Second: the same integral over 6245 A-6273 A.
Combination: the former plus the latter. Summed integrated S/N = 1150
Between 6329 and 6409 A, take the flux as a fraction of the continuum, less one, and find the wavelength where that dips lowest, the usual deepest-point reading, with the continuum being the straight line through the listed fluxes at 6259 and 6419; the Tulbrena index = 6343 A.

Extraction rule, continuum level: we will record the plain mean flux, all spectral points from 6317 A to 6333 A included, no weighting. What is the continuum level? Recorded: 12.4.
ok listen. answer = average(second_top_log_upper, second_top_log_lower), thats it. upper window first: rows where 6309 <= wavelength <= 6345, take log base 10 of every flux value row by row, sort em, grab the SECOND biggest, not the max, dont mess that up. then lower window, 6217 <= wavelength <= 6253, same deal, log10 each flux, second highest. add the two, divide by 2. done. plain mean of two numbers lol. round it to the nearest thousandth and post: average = 1.103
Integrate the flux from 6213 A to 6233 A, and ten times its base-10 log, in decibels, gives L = 24.0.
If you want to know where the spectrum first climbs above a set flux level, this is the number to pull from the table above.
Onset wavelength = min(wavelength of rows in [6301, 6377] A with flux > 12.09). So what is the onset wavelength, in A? 6307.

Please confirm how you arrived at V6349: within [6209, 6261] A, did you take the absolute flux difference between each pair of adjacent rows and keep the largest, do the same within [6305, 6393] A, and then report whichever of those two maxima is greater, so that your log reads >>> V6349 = 2.21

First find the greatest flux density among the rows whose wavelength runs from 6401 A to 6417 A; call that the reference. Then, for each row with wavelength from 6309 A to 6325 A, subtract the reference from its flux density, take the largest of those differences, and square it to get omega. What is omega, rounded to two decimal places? 1.72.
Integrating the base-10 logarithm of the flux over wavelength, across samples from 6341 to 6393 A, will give 55.9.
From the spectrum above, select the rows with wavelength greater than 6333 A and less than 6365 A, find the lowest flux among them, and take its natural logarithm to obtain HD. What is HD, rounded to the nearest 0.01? 2.40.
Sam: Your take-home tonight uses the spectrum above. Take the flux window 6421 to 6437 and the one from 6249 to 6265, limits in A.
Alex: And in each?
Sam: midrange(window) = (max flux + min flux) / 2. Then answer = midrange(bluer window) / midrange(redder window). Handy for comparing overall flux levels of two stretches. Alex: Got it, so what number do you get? 1.08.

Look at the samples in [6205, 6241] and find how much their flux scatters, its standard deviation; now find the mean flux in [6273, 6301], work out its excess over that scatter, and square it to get 124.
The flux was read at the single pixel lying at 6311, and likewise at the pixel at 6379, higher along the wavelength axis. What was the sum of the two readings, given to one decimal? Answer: 23.2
